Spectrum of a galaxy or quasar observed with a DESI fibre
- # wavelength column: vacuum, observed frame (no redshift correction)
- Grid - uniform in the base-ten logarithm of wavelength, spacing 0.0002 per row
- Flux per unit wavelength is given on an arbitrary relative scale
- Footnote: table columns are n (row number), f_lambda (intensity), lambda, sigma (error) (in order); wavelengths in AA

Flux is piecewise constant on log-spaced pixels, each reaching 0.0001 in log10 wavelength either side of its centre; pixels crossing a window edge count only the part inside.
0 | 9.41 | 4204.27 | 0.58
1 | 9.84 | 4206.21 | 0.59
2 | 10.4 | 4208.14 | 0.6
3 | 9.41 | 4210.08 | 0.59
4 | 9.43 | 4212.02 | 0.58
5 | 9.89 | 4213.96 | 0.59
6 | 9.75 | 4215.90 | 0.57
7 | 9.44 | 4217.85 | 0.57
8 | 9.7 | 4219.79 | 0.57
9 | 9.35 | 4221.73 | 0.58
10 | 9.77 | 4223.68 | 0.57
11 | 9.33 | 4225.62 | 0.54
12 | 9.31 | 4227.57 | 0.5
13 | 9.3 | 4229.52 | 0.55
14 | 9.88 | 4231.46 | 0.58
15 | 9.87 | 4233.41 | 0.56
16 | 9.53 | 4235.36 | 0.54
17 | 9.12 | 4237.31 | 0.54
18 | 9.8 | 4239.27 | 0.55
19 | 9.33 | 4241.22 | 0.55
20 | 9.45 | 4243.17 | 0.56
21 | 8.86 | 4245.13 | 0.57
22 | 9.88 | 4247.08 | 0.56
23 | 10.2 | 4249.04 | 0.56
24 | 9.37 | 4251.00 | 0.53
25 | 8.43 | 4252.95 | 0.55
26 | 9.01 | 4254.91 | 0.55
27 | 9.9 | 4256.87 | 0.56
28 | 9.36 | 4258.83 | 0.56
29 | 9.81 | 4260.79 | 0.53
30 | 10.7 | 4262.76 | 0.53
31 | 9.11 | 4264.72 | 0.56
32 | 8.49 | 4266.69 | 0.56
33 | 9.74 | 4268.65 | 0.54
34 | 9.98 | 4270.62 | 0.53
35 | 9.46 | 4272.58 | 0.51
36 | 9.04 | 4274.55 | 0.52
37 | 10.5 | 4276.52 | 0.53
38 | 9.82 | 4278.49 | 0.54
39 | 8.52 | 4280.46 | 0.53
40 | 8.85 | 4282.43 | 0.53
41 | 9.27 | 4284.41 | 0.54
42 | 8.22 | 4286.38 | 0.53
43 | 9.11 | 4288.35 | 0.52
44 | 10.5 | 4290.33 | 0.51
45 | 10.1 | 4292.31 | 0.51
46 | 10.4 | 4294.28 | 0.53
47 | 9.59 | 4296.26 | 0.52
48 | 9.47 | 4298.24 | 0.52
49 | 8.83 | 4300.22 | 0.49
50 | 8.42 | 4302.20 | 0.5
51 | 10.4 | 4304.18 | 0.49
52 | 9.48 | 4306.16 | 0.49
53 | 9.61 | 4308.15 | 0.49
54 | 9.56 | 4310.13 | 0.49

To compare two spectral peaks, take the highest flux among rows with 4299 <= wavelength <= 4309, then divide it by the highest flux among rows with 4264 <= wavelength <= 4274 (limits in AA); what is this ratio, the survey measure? 1.04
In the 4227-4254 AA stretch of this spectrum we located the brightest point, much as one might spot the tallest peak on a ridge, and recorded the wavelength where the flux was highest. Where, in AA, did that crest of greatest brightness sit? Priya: 4249.04 AA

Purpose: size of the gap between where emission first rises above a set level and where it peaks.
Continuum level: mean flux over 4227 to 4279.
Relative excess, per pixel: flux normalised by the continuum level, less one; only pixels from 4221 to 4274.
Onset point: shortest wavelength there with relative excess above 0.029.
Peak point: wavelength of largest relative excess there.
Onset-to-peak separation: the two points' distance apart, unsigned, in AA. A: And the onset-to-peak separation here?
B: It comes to 31.3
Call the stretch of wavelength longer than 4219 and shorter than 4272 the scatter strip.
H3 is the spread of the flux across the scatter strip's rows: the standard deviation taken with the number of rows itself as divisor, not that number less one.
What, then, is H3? 0.49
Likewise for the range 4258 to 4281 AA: 0.66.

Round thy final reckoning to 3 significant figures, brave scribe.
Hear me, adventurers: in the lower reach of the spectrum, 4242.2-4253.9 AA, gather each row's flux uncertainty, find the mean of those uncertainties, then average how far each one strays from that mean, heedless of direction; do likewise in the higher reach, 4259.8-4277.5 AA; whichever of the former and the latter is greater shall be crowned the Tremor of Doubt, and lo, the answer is 0.0126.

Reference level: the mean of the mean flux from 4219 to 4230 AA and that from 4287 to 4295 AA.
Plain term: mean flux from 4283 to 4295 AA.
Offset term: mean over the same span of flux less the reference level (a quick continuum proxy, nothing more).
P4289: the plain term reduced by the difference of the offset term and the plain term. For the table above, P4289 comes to 19.3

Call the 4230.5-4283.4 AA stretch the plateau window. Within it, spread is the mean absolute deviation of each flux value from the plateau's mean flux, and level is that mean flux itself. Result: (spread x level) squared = 20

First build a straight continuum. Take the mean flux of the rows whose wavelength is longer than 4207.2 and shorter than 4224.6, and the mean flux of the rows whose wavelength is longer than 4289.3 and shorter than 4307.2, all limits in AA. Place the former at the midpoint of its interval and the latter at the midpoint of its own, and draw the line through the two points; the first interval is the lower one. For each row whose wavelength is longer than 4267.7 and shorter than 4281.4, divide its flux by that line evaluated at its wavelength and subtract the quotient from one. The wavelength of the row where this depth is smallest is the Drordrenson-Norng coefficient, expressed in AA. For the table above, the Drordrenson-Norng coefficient 4276.52 AA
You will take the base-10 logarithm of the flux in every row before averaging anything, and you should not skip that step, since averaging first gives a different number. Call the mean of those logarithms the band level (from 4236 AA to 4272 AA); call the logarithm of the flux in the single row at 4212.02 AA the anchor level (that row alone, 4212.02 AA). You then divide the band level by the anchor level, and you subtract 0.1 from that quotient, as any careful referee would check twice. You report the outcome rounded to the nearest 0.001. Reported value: 0.901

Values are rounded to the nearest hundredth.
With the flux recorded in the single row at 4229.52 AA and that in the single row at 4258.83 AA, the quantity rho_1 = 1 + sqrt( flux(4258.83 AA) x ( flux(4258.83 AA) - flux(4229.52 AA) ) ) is 1.75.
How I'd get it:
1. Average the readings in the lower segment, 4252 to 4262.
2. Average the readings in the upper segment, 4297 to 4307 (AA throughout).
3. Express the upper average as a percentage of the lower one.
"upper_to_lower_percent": 100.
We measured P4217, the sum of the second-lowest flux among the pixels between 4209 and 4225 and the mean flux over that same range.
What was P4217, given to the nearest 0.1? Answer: 19.0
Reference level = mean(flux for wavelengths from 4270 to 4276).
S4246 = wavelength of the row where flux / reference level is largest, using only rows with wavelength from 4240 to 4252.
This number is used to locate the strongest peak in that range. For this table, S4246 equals 4249.04 AA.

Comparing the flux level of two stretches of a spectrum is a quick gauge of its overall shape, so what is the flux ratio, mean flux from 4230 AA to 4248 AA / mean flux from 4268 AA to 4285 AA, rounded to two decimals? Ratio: 1.01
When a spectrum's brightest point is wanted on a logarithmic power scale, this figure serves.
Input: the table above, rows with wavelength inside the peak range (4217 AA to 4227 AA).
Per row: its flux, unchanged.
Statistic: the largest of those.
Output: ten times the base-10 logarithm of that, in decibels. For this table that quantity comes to 9.9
